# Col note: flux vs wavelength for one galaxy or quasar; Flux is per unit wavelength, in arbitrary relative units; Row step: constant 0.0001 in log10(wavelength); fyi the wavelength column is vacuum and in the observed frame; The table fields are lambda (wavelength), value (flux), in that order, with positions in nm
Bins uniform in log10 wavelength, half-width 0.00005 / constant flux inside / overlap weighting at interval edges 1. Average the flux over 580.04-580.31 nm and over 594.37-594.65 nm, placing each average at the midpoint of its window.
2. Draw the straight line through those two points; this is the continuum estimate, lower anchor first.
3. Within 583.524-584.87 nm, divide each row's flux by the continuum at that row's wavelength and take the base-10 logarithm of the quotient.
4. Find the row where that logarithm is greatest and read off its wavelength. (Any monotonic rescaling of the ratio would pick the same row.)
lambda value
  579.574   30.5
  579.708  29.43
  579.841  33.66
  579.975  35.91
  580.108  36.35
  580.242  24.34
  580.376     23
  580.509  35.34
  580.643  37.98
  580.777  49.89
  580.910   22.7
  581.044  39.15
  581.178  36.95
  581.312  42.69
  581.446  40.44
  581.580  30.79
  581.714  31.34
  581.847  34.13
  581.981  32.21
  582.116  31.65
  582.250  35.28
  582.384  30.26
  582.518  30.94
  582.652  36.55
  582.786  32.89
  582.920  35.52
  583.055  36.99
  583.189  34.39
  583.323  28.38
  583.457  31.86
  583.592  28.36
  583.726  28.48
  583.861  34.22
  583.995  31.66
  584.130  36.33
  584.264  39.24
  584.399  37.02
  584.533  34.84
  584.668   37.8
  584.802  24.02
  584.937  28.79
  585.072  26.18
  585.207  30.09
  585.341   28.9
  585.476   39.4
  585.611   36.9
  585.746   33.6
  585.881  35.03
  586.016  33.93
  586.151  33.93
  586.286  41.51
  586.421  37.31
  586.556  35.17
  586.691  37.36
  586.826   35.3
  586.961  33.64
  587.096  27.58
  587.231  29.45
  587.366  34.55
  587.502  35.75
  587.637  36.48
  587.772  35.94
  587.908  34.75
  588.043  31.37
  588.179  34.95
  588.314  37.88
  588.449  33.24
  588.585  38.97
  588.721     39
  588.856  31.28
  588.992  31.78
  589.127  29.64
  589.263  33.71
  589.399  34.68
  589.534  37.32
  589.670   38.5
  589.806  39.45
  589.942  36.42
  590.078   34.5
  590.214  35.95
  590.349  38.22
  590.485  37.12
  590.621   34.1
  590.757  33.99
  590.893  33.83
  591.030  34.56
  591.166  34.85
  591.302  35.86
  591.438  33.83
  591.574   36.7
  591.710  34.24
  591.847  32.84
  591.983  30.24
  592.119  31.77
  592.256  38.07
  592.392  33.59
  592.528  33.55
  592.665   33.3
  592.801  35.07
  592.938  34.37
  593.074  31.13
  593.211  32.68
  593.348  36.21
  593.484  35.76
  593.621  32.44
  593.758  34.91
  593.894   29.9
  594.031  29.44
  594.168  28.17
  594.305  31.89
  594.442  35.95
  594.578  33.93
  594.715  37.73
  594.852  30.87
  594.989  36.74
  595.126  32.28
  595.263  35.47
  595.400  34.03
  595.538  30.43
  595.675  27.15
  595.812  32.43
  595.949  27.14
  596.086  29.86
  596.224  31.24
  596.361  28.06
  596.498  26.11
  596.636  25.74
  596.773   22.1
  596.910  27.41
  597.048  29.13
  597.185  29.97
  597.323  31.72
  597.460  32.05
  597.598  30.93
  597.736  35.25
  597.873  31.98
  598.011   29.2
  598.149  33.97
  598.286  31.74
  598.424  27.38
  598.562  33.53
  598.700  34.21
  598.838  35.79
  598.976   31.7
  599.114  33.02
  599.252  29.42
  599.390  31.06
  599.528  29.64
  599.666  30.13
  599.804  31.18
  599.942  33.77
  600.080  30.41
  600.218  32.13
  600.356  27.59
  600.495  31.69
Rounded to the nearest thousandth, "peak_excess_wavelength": 584.264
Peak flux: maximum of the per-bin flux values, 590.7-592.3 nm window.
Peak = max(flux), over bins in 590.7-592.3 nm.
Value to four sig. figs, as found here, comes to 38.07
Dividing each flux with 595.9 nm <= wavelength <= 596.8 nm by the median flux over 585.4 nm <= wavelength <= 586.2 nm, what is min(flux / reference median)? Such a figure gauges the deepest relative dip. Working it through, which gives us 0.64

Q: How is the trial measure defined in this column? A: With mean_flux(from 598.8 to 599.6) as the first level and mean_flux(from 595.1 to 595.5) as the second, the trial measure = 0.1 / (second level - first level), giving 0.05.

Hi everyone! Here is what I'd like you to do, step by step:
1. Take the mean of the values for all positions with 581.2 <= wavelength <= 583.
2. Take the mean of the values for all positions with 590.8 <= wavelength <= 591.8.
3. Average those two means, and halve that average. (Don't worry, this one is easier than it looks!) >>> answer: 17.3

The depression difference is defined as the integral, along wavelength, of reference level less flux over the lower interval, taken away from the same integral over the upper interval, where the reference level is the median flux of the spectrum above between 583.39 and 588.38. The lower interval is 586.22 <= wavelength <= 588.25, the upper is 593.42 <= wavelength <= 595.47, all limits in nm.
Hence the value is 3.0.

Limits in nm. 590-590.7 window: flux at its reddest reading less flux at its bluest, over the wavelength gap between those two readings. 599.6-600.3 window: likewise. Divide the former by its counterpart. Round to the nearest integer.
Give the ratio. 0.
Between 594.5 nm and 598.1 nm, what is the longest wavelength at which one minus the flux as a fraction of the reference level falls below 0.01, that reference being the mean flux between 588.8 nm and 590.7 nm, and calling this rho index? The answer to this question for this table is 597.736 nm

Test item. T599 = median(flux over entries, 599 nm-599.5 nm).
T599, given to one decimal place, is 31.1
